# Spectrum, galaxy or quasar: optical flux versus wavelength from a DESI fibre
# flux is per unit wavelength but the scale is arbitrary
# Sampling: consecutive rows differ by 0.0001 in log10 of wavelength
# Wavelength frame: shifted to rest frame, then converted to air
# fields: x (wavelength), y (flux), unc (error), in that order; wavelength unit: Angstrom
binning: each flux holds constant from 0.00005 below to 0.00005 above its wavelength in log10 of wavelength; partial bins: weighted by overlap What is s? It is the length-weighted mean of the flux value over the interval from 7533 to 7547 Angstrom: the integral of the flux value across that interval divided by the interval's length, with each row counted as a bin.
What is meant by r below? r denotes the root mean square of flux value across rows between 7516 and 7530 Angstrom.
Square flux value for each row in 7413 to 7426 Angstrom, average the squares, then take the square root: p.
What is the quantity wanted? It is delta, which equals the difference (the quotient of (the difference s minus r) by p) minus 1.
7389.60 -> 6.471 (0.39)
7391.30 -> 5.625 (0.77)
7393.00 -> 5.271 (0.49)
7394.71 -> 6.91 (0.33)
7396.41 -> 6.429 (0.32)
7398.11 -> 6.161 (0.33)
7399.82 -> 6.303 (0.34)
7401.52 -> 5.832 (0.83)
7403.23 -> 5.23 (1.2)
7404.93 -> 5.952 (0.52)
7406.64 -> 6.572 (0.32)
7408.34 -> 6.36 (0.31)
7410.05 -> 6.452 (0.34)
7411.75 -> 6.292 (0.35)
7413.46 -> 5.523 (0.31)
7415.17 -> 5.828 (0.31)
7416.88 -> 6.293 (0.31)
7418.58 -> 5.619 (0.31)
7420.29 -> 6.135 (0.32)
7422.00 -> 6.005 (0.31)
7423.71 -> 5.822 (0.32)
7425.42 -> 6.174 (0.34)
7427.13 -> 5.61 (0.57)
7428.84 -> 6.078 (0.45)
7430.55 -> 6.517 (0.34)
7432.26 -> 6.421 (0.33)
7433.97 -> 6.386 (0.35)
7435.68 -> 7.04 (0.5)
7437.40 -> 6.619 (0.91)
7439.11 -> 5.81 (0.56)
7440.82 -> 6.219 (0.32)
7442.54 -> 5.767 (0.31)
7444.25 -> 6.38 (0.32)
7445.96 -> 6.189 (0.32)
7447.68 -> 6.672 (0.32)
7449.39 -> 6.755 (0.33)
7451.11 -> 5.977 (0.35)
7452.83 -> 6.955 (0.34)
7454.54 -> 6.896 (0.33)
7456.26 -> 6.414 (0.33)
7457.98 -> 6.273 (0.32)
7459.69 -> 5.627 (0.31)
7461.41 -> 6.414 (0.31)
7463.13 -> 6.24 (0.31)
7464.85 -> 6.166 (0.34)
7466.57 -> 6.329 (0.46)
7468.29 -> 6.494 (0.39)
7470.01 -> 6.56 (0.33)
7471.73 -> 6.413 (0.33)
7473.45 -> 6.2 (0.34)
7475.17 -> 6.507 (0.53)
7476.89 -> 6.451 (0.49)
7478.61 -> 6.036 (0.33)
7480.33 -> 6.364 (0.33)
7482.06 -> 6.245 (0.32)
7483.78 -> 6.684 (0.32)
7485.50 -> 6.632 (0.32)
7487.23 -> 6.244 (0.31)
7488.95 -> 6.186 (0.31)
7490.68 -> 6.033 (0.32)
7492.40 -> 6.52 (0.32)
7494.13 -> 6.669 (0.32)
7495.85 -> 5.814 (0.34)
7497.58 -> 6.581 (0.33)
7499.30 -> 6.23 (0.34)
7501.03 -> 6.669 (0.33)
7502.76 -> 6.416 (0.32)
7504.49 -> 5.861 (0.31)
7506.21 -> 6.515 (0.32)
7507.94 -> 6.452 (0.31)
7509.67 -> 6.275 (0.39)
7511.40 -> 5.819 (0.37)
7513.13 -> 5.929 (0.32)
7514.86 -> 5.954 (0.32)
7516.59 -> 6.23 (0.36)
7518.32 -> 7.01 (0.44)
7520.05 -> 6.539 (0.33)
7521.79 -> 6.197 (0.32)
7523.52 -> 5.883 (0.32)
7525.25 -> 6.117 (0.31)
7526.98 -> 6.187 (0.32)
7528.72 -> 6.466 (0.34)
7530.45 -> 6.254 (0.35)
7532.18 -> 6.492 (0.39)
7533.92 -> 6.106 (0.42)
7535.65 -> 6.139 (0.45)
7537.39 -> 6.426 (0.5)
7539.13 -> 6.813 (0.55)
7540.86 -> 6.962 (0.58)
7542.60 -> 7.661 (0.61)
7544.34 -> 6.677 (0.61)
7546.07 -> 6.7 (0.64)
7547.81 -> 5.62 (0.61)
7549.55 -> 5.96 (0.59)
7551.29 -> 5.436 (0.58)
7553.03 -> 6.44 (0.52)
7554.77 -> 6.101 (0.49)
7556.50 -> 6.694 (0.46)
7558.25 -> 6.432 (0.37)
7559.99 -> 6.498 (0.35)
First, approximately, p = 5.93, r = 6.3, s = 6.68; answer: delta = -0.94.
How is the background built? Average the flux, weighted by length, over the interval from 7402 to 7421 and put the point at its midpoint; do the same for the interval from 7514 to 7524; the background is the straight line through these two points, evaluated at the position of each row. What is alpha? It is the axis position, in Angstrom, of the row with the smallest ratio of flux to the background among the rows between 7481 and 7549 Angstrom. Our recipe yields 7547.81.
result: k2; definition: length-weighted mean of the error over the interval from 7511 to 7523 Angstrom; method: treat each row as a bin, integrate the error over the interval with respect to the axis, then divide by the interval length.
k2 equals 0.350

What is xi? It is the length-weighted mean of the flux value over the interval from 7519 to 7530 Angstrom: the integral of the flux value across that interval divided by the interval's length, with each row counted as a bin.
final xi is 6.24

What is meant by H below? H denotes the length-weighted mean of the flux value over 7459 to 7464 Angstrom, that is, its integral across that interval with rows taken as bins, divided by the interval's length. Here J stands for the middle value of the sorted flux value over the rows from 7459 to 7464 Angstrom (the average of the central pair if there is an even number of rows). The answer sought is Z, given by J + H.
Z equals 12.3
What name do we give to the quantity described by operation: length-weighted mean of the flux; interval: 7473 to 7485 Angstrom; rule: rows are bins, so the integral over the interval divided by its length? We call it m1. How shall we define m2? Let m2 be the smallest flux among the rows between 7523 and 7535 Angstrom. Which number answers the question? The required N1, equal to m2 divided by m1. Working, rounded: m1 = 6.37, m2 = 5.883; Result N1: 0.92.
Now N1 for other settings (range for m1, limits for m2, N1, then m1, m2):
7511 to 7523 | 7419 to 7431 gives 0.90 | 6.24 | 5.61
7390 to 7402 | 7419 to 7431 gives 0.92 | 6.10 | 5.61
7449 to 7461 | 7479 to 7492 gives 0.94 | 6.40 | 6.033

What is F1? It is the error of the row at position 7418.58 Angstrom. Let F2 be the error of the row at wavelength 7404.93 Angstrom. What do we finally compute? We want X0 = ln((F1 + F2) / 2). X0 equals -0.88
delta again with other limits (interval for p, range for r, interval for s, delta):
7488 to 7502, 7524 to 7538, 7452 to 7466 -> -0.98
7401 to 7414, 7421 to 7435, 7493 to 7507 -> -0.96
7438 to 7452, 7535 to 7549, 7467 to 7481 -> -1.04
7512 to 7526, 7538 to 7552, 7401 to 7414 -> -1.08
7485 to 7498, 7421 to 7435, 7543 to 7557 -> -0.98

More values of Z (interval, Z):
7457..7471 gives 12.6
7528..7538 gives 12.7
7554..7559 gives 12.8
